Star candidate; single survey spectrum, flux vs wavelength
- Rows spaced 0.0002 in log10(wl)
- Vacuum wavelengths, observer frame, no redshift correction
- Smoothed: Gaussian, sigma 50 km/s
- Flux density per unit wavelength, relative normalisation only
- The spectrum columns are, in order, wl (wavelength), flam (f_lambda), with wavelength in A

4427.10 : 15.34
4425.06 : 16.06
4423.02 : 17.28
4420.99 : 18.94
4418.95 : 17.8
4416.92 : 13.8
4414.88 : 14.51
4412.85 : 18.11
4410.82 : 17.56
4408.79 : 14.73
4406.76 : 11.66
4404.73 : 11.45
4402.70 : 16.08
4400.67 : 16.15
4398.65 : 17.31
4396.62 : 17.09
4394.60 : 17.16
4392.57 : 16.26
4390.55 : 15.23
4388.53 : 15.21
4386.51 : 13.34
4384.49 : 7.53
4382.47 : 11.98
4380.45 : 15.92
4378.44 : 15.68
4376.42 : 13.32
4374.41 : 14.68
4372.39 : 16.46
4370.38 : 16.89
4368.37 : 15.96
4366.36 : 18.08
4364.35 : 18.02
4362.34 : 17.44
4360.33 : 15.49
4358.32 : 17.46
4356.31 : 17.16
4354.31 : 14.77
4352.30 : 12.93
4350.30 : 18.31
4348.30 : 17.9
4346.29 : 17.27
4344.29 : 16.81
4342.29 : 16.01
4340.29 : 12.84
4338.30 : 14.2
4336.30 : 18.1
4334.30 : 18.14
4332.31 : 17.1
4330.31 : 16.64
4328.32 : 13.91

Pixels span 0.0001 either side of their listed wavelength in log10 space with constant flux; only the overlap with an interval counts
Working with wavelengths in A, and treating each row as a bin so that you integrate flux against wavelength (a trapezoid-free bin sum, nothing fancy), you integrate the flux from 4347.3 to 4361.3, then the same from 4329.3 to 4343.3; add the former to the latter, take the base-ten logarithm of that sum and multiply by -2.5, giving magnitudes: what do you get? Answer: -6.64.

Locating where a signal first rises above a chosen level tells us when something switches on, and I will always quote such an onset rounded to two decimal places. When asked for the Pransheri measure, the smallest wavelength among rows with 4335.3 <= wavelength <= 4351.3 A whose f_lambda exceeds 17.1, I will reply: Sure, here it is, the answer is 4336.30 A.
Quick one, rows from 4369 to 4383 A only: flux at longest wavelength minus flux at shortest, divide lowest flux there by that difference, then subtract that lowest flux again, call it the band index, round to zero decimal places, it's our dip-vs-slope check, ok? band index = -14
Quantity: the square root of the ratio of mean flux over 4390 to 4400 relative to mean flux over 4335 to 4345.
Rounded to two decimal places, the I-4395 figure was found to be 1.03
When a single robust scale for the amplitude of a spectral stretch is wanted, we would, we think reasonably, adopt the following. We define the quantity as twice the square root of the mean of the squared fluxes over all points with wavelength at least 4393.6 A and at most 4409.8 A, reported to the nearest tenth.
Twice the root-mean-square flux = 30.7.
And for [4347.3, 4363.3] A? 33.0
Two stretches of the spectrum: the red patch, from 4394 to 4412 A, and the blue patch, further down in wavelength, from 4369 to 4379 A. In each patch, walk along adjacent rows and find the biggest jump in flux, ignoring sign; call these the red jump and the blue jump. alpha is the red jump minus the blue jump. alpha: 2.3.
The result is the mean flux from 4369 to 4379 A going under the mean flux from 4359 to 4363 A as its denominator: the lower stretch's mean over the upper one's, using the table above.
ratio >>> 1.07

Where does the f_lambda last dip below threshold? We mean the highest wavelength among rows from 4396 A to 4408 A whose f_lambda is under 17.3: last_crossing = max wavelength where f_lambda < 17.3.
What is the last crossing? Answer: 4406.76 A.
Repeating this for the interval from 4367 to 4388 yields 4386.51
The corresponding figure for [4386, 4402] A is 4400.67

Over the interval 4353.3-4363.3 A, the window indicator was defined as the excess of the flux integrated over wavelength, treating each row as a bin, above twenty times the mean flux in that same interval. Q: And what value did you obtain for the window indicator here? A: -164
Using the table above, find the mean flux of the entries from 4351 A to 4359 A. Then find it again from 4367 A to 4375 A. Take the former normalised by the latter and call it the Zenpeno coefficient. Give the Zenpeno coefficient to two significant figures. 0.97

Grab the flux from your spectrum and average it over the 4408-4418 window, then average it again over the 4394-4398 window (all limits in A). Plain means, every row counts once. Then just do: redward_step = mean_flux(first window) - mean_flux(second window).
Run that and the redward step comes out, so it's -1.4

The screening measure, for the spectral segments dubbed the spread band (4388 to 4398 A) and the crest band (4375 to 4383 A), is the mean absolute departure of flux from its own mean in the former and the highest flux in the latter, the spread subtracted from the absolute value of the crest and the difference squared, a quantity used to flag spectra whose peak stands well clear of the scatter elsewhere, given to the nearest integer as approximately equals 229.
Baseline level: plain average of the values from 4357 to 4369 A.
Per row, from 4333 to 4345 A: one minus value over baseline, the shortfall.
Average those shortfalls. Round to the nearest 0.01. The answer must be 0.06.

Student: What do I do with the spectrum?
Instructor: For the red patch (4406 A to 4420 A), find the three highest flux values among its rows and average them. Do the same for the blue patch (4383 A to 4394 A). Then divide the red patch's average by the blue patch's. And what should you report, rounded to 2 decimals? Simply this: 1.14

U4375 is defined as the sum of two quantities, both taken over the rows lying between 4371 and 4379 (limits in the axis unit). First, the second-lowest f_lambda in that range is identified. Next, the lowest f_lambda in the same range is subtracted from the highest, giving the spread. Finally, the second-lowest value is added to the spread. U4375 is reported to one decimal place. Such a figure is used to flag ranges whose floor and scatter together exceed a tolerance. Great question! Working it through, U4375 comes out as 17.8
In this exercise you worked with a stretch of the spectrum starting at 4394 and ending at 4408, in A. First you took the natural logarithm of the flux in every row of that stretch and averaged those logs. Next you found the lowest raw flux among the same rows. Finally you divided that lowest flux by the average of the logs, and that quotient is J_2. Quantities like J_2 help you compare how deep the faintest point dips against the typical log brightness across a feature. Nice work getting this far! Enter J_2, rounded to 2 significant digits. 4.2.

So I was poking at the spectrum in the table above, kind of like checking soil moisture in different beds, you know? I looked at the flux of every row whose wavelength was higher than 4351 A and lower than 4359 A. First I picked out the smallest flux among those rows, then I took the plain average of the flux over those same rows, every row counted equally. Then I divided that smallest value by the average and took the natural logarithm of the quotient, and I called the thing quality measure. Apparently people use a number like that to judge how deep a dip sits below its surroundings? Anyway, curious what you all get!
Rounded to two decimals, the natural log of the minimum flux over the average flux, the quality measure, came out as -0.19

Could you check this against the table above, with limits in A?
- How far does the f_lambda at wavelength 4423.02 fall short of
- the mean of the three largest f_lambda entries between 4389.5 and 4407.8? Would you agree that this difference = 0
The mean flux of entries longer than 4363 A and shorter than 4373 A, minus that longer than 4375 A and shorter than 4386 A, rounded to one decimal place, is 4.2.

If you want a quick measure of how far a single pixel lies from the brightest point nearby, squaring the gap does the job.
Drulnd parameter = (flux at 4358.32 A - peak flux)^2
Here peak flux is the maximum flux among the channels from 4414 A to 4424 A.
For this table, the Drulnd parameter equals 2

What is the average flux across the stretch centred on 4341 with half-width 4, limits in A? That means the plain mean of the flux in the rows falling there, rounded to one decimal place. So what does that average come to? 15.0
